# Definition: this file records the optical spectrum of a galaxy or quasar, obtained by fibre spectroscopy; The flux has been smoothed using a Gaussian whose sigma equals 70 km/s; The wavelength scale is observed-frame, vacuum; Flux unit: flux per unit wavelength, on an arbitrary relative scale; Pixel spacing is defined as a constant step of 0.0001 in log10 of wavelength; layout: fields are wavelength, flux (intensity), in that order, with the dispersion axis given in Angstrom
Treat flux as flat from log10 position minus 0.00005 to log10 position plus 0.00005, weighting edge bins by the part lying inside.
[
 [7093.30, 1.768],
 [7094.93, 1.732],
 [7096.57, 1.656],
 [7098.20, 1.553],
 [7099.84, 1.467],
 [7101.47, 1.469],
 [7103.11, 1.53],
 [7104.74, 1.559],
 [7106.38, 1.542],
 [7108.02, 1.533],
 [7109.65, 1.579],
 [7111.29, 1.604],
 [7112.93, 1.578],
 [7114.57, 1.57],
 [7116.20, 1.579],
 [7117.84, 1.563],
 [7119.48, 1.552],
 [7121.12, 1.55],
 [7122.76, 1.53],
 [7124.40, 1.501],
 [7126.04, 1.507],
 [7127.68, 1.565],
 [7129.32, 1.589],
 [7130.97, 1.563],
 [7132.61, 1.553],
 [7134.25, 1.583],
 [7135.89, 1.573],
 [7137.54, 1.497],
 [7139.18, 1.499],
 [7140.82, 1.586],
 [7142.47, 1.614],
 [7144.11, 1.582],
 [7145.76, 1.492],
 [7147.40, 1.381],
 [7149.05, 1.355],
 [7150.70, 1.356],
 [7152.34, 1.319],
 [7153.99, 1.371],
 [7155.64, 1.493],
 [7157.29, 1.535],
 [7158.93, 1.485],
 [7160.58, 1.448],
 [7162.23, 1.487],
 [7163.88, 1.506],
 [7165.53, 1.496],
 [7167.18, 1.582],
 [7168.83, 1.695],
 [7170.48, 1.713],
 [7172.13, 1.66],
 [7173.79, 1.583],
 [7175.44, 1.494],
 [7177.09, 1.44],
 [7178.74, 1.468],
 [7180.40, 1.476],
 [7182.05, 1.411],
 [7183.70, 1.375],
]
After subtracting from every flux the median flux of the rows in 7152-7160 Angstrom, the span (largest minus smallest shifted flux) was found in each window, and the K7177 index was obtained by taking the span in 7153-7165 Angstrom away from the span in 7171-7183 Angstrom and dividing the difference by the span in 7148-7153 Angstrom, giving 2.3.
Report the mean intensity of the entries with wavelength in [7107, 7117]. 1.57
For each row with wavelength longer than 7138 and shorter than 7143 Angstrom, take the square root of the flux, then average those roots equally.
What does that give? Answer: 1.25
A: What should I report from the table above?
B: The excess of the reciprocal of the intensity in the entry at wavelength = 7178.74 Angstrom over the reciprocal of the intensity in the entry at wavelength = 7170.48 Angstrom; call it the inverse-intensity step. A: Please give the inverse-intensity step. 0.10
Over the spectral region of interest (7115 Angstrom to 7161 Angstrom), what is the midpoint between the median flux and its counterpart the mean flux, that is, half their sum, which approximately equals 1.52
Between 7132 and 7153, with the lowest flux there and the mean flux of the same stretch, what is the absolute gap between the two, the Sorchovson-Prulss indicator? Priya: 0.17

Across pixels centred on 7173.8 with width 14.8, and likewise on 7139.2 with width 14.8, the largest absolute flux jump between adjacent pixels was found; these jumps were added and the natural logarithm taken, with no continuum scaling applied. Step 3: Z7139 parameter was -1.6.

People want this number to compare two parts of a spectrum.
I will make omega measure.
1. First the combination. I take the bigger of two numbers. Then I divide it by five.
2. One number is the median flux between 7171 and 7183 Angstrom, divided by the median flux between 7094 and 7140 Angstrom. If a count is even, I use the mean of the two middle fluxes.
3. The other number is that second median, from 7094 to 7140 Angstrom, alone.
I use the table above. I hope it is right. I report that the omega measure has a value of 0.311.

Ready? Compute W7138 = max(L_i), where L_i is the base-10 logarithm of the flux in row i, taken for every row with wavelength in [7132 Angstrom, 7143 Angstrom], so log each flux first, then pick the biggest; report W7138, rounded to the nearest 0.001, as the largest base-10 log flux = 0.208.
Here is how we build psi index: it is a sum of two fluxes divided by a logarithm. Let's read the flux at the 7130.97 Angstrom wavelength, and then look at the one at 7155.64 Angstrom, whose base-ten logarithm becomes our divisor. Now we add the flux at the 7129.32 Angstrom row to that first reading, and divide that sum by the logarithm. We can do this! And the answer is 18.1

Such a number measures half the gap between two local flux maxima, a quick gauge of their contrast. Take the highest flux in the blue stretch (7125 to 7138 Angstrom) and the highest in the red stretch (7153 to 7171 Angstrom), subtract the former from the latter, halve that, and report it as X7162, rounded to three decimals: 0.062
